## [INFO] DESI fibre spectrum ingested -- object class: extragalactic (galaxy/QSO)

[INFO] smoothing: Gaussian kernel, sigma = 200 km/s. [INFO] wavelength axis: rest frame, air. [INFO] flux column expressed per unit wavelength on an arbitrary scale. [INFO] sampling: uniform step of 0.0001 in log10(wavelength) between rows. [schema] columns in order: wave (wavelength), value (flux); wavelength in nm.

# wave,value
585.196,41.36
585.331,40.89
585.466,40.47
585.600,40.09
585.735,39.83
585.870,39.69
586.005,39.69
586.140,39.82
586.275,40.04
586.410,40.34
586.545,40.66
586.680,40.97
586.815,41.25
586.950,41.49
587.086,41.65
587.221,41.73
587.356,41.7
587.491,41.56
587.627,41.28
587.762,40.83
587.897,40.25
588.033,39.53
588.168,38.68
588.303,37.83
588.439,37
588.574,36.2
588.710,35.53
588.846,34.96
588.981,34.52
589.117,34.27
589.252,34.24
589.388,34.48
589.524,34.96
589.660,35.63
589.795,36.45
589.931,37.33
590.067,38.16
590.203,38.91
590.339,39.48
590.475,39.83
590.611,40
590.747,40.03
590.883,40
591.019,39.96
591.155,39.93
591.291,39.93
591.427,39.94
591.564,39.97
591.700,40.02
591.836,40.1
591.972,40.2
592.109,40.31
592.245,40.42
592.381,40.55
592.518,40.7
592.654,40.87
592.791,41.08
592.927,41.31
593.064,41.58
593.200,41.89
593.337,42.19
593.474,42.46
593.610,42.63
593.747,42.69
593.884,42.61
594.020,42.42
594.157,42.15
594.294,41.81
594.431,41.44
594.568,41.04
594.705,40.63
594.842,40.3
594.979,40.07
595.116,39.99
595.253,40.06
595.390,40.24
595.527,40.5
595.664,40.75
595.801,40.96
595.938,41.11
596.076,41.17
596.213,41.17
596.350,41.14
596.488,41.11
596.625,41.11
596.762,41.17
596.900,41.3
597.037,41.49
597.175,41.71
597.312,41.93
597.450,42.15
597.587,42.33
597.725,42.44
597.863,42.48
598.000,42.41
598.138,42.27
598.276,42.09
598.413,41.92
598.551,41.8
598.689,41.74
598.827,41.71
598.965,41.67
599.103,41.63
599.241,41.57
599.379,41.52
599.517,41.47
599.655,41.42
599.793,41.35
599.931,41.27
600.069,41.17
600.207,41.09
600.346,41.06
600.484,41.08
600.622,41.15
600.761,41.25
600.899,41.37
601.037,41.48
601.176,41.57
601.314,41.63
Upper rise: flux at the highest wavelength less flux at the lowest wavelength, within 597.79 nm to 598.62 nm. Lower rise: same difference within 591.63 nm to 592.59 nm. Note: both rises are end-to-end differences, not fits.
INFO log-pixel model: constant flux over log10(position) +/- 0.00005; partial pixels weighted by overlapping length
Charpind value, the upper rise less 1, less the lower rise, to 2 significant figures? -2.4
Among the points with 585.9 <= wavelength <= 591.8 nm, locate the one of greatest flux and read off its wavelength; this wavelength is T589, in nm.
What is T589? 587.221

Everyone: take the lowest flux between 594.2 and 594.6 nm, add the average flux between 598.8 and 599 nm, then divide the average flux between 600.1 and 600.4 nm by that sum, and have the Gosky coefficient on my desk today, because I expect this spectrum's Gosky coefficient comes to 0.496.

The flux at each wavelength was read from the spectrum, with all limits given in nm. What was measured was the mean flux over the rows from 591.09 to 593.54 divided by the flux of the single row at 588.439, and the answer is 1.10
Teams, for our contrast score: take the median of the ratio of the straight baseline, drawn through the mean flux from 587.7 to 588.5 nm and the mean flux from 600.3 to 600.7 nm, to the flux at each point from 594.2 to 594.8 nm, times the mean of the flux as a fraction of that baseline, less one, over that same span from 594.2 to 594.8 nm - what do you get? 0.028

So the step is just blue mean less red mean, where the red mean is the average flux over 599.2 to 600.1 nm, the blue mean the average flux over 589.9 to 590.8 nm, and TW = -2.3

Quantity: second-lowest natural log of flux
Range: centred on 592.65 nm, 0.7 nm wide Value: 3.71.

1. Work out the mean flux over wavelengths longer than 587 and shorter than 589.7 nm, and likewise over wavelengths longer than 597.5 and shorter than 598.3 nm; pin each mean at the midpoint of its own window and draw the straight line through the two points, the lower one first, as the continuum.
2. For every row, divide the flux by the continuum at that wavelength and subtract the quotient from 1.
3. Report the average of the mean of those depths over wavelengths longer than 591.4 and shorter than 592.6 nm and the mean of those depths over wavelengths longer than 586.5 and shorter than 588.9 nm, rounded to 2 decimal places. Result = -0.04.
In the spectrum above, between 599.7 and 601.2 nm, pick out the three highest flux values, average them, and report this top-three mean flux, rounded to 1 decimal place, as 41.5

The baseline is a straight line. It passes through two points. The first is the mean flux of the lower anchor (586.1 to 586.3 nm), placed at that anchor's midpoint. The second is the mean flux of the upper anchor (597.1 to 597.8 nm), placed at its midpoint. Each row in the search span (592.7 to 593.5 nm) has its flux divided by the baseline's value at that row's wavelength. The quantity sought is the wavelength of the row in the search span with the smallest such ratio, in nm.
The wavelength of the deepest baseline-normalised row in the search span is 592.791 nm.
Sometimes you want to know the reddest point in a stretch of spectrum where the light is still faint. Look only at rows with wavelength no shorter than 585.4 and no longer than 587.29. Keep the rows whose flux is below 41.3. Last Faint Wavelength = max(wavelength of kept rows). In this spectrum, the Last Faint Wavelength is 586.815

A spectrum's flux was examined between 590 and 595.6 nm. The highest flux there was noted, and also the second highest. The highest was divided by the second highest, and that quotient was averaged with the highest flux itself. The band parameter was 21.8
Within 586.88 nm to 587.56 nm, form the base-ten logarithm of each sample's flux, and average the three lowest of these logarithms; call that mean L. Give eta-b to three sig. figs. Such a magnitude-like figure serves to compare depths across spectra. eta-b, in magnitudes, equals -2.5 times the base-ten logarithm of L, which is -0.523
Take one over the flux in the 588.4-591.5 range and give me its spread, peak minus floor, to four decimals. 0.0042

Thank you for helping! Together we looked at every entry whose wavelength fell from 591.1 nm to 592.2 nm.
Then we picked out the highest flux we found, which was 40.31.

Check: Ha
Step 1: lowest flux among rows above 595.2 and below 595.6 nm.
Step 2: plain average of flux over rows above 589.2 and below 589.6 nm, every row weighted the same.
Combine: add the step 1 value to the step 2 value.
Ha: 75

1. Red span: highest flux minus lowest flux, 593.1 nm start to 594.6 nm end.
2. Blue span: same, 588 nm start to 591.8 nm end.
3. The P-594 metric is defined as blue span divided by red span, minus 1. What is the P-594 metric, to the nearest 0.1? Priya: 2.5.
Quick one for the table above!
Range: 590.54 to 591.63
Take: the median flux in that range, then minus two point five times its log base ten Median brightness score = -4.00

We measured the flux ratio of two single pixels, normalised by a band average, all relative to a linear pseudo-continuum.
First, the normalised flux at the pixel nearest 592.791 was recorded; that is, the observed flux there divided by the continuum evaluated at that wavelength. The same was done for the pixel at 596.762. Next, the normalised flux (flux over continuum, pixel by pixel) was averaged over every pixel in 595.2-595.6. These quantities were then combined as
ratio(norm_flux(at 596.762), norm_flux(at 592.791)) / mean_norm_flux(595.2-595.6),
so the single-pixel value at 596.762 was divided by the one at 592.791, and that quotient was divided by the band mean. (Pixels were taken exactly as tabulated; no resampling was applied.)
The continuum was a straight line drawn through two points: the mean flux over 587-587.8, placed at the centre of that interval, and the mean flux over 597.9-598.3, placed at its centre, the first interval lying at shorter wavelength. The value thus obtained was 1.04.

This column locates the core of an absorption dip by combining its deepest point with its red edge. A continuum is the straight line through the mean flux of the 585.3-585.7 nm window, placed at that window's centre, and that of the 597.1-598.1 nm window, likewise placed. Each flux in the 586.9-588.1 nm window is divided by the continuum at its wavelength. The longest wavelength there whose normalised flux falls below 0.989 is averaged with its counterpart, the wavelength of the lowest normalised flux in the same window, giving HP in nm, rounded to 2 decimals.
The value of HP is 588.03 nm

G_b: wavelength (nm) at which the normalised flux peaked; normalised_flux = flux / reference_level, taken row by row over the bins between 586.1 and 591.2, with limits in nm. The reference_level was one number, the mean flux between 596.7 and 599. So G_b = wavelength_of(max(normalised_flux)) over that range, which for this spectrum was 587.221 nm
